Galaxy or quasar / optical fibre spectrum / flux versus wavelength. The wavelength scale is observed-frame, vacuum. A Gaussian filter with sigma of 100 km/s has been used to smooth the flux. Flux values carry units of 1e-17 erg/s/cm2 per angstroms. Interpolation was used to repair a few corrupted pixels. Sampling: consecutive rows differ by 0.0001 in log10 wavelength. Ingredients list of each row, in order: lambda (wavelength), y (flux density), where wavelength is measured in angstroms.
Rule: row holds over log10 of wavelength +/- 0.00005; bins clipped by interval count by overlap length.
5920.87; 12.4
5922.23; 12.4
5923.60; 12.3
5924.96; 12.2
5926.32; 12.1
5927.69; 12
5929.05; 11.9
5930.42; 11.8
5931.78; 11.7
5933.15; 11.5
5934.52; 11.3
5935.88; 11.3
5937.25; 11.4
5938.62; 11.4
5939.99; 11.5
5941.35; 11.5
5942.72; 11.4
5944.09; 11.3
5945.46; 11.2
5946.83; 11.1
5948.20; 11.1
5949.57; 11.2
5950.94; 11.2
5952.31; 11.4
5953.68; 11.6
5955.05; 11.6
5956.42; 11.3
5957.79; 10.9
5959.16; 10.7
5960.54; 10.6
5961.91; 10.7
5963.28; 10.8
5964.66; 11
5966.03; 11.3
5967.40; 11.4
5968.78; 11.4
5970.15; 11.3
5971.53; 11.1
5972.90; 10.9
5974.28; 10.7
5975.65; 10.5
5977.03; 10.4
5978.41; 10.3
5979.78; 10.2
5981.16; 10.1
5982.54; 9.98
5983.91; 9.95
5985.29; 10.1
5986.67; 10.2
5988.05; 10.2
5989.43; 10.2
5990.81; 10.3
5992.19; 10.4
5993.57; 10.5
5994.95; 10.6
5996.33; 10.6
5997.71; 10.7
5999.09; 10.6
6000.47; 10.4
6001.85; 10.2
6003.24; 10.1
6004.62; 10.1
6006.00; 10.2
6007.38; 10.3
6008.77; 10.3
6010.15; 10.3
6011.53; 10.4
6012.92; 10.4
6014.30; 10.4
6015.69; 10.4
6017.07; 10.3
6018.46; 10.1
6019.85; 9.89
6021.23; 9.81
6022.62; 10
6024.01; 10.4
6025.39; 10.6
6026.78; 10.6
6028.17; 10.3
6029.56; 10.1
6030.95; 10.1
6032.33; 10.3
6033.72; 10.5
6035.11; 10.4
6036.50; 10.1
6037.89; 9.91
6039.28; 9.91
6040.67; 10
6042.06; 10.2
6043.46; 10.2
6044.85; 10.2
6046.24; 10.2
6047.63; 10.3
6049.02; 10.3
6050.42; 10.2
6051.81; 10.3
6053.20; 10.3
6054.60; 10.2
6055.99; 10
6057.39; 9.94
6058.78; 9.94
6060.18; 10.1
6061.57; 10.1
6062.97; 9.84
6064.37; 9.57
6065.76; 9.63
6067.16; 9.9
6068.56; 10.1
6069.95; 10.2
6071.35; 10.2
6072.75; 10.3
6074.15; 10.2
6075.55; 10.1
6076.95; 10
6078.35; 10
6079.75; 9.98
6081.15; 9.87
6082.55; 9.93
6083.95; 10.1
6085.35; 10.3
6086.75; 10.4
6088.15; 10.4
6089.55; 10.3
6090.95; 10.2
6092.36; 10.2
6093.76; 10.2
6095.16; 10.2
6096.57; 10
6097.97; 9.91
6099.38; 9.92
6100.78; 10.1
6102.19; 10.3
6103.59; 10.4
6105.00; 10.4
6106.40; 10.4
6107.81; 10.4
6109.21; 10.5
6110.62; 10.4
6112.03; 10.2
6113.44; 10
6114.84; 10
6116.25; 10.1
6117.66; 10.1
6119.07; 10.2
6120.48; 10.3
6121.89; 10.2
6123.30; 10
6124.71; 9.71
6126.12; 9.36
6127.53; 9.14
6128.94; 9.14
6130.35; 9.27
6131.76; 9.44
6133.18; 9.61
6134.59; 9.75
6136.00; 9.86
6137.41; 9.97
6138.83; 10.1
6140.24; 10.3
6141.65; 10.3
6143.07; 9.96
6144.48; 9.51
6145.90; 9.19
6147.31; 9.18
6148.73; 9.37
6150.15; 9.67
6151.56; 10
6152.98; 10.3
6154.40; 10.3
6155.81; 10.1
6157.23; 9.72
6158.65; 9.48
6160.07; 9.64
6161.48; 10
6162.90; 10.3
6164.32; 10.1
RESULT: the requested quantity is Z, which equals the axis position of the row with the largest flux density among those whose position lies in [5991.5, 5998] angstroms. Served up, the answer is 5997.71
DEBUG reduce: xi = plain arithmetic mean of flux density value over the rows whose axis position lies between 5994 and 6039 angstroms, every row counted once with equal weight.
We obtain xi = 10.3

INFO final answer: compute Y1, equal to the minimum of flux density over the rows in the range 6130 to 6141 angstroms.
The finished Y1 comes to 9.27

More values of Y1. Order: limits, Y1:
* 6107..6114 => 10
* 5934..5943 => 11.3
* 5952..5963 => 10.6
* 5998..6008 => 10.1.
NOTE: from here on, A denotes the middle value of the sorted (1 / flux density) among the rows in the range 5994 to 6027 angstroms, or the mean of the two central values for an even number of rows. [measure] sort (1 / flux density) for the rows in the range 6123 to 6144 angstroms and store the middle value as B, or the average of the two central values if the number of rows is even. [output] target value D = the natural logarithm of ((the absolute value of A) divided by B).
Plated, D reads -0.06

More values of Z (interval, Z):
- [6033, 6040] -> 6033.72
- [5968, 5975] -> 5968.78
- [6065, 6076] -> 6072.75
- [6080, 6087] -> 6086.75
